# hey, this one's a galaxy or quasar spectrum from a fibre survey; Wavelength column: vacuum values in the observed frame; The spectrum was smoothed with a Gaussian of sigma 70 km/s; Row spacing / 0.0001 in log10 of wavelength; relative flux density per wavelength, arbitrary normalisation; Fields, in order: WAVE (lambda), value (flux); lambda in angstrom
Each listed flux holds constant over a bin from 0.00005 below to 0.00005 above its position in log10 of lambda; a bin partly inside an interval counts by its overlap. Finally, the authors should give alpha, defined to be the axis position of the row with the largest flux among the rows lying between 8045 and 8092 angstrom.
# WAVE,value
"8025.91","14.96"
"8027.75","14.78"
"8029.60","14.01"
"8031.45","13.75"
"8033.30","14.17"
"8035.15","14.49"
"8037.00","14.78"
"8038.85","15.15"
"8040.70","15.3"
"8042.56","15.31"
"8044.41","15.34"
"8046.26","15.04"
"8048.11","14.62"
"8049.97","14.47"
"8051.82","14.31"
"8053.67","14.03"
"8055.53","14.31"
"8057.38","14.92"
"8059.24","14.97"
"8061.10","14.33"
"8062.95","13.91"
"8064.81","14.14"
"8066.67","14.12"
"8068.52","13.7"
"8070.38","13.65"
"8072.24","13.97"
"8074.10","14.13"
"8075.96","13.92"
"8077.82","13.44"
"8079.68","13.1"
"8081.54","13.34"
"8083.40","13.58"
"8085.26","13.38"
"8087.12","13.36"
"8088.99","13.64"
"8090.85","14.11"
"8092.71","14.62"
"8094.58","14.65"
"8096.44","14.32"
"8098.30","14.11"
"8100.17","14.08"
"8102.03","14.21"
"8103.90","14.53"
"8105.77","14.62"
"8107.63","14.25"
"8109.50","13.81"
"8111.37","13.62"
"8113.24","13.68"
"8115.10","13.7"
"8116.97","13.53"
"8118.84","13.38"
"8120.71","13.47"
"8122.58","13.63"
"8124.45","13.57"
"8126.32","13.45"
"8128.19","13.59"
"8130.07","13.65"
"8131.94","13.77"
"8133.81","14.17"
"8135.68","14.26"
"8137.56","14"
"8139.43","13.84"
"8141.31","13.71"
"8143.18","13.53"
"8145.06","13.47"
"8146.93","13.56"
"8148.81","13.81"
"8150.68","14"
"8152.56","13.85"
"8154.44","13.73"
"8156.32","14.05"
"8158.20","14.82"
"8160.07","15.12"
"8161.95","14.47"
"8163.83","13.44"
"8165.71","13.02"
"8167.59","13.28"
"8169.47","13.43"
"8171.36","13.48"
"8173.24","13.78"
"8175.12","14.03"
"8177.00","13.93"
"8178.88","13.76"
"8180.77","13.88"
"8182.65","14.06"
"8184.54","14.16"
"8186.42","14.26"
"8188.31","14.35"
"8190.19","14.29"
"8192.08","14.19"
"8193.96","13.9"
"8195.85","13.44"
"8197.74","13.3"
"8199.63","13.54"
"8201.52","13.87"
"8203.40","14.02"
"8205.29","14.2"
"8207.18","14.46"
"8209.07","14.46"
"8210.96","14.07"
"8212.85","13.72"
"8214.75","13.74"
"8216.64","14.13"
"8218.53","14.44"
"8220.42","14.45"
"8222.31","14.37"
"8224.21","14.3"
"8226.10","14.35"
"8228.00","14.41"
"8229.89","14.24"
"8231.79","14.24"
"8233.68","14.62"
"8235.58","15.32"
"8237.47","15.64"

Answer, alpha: 8046.26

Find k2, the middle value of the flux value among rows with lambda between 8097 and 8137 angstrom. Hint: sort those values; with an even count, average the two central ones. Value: 13.7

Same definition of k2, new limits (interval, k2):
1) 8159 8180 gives 13.8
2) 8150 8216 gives 13.9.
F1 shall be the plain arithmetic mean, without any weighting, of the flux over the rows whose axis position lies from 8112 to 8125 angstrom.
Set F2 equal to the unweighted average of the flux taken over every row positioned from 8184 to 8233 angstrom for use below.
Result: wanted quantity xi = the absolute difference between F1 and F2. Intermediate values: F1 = 13.6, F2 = 14.1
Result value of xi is 0.5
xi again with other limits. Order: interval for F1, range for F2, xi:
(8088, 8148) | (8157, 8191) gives 0.1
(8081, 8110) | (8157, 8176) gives 0.2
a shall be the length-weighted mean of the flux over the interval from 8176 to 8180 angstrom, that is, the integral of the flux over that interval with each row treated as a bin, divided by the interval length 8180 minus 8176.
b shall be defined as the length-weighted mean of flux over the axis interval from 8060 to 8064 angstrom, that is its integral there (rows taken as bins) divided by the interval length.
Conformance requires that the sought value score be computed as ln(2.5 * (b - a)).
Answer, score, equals -0.3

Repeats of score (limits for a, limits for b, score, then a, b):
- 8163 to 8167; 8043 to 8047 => 1.6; 13.2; 15.2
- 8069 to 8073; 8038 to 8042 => 1.3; 13.8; 15.2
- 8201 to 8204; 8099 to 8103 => -1.0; 14.0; 14.1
